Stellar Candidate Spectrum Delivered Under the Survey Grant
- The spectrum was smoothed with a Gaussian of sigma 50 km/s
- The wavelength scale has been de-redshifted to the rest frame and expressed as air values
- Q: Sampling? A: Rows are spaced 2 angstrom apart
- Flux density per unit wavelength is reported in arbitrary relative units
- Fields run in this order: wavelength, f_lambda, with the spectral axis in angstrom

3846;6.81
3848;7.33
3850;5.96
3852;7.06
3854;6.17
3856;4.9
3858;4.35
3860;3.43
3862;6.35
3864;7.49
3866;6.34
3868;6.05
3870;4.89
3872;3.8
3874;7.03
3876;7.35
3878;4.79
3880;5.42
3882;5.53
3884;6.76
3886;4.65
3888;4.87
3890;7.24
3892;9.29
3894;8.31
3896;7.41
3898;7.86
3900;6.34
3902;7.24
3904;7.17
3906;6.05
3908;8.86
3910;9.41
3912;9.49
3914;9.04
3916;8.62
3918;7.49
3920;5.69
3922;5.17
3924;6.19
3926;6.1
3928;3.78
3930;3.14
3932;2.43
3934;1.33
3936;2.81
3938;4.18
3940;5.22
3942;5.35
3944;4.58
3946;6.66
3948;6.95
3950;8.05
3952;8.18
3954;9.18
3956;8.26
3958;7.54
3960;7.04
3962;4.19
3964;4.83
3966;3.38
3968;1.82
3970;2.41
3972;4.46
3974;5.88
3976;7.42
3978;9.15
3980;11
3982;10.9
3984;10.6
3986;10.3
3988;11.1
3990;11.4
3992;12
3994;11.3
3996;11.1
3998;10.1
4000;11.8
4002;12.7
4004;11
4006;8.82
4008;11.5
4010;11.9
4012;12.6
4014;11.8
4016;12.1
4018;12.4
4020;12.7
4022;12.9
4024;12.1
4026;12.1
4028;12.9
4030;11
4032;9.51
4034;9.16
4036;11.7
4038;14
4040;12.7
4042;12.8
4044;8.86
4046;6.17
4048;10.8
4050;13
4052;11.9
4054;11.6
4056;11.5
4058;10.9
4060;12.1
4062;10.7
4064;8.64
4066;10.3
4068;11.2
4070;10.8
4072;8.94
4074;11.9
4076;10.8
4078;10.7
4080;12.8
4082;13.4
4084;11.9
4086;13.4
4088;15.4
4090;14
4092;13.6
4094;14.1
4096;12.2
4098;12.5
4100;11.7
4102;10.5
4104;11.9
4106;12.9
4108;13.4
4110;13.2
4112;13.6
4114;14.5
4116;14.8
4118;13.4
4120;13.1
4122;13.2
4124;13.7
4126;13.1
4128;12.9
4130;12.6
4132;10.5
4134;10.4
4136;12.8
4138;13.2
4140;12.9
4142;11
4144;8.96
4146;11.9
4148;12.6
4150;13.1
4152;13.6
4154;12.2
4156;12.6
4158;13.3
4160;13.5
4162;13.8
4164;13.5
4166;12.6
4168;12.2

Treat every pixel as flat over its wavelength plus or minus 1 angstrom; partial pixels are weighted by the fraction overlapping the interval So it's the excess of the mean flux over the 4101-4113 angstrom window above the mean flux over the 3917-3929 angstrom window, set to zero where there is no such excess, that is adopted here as 7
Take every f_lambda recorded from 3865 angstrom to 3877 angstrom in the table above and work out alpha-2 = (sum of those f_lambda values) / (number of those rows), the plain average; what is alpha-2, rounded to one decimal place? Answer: 5.9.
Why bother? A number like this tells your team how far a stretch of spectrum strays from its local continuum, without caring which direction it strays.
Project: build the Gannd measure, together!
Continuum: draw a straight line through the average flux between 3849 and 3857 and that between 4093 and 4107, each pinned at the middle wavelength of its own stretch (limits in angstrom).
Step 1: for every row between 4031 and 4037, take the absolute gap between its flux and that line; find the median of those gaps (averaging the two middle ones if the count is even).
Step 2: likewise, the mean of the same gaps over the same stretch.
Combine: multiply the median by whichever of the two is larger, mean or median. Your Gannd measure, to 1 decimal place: 1.2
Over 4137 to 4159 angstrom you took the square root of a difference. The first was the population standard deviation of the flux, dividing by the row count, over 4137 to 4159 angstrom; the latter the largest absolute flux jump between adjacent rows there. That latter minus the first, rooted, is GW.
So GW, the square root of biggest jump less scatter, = 1.29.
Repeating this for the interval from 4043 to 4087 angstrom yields 1.72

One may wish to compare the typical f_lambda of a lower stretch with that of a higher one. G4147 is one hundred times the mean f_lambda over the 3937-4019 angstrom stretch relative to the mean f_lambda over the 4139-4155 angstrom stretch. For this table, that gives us 71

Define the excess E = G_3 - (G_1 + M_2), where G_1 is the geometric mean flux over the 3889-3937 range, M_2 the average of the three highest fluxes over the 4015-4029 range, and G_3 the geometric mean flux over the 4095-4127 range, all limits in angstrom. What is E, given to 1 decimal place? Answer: -5.8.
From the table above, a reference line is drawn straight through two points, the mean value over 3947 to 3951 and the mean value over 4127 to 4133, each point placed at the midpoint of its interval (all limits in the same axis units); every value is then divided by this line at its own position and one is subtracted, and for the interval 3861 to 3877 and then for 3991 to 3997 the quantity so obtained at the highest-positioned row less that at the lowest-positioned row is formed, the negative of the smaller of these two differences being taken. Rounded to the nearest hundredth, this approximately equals 0.12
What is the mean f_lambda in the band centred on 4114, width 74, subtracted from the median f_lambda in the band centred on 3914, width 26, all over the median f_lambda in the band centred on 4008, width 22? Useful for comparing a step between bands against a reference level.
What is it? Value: -0.5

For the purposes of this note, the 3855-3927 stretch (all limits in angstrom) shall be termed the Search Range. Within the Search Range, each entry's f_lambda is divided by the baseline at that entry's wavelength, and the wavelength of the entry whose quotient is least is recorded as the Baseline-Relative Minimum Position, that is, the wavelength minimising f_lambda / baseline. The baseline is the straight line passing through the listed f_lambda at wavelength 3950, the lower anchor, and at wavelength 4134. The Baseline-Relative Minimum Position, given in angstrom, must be 3860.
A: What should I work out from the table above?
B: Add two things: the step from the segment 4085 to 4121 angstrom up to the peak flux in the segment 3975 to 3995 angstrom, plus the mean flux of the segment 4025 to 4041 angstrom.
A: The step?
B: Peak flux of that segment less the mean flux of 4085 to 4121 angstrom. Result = 10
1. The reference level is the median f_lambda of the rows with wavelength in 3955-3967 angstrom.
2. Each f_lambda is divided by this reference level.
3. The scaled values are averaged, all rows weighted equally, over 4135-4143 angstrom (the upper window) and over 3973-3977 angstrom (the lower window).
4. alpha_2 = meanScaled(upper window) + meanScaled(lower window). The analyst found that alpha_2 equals 3.2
